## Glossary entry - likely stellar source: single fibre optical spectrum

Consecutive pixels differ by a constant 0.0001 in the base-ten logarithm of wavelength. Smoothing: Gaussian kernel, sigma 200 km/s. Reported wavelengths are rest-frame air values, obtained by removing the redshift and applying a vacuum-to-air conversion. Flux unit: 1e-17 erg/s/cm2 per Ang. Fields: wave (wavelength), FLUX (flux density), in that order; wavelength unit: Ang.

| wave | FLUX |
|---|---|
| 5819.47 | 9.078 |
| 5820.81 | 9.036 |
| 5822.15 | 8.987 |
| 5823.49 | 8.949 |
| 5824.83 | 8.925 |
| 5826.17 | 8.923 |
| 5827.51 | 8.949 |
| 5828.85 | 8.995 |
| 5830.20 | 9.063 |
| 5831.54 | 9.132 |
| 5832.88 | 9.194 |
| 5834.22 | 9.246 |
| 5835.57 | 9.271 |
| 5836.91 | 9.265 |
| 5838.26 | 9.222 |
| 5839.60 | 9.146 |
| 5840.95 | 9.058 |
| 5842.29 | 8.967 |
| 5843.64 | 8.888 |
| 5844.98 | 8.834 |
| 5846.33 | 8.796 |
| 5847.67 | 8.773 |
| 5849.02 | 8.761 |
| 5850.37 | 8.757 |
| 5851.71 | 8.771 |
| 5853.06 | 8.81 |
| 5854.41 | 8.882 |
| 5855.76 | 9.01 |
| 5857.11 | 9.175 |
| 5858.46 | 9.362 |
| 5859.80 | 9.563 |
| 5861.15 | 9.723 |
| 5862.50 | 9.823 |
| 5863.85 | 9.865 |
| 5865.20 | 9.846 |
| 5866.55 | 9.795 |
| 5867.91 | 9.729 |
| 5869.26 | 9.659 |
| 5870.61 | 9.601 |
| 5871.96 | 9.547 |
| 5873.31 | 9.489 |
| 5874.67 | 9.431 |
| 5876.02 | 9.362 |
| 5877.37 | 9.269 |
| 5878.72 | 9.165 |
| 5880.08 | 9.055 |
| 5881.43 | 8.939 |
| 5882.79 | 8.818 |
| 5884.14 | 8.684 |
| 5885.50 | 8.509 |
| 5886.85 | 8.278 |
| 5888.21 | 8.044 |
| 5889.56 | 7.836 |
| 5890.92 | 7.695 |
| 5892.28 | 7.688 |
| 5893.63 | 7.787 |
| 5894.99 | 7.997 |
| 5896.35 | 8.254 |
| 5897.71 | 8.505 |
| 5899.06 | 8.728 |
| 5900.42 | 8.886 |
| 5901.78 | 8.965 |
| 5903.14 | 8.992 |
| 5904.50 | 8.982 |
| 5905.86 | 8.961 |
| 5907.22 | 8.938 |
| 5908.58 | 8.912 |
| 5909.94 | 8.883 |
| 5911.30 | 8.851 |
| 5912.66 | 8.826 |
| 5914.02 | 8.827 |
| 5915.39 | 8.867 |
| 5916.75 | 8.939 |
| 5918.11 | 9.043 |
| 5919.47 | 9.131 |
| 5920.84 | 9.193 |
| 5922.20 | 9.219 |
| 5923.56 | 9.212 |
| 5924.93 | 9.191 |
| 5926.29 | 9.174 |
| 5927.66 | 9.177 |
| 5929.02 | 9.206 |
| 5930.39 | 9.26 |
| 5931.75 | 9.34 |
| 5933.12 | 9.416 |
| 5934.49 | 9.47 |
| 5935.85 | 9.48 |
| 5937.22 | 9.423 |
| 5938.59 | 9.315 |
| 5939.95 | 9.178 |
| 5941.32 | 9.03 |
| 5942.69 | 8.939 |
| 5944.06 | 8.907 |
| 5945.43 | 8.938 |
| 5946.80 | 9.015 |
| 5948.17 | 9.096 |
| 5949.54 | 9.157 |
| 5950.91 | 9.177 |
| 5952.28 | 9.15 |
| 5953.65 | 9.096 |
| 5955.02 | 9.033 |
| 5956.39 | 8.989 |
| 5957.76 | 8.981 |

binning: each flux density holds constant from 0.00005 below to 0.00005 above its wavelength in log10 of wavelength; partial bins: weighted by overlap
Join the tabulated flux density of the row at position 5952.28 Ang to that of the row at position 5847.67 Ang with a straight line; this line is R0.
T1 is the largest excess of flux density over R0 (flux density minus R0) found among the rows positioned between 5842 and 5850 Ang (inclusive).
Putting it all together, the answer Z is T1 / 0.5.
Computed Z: 0.4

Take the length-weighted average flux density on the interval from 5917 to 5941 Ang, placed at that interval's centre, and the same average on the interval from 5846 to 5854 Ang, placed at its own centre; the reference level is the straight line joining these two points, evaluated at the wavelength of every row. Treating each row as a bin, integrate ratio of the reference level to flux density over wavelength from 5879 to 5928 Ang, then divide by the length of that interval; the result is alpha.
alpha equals 1.05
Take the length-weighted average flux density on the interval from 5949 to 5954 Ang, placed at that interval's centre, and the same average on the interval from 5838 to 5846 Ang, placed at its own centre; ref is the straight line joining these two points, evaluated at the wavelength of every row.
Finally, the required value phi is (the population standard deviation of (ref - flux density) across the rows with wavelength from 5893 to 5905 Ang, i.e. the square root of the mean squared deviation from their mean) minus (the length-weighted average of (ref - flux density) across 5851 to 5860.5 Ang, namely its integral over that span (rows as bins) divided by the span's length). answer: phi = 0.5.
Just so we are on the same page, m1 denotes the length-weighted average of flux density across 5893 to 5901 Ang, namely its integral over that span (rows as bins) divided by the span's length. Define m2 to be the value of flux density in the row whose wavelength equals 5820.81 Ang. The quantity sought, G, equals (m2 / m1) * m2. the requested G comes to 9.77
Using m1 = 8.4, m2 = 9.036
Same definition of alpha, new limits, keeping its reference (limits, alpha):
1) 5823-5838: 0.95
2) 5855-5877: 0.93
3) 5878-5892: 1.06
